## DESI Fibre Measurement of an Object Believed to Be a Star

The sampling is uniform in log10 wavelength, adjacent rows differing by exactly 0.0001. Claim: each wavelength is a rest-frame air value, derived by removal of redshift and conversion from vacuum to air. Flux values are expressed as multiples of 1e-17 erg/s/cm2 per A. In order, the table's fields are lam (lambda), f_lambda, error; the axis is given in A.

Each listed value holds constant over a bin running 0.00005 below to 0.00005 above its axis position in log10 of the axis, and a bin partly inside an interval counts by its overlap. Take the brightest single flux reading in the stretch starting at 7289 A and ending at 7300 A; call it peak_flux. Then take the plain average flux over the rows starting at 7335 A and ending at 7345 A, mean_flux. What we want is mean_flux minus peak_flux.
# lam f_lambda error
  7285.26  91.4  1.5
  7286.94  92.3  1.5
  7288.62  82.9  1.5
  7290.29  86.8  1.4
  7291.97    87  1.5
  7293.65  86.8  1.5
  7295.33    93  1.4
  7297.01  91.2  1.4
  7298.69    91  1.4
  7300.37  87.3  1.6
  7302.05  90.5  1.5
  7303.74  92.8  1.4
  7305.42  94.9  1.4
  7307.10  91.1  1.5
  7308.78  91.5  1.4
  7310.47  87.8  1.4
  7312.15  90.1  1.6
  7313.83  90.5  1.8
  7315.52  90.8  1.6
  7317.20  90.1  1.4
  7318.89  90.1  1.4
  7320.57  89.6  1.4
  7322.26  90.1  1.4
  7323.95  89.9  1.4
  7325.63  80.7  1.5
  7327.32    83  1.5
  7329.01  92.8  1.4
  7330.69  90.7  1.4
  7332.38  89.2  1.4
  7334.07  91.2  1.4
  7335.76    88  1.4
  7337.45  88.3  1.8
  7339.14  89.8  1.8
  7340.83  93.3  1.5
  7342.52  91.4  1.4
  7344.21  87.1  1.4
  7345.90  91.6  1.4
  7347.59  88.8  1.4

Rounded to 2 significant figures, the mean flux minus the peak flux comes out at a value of -3.3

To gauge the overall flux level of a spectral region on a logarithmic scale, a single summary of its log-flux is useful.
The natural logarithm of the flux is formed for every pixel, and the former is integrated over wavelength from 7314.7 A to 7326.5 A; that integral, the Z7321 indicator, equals 52.9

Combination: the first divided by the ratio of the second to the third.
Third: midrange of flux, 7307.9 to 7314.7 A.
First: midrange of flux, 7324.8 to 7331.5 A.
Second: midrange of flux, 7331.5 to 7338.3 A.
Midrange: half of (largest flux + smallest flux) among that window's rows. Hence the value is 86.8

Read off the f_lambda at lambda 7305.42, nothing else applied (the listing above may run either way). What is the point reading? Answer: 94.9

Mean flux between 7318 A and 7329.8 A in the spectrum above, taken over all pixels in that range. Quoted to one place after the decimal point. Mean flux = 88.0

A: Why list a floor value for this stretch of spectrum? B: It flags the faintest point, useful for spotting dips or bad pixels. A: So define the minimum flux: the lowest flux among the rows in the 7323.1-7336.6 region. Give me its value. 80.7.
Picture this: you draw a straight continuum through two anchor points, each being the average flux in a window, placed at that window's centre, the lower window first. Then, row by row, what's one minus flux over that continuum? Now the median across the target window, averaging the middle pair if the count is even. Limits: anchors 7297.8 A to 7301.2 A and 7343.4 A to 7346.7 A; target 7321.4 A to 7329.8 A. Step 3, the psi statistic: -0.007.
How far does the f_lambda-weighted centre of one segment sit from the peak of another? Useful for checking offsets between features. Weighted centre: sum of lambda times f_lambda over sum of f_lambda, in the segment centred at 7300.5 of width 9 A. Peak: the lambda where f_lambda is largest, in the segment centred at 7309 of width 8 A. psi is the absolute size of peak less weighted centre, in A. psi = 5.0 A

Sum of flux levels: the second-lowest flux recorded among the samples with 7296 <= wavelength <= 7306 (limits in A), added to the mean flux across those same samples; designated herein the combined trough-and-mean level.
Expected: 182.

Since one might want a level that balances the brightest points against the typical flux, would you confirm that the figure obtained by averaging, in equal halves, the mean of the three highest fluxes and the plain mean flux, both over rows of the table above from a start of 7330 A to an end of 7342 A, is 90.9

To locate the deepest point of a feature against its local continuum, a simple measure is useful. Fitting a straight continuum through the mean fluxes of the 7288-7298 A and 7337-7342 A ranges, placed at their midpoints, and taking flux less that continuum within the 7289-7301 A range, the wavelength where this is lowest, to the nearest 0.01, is 7293.65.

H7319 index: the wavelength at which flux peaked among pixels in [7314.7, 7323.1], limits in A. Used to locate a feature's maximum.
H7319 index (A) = 7315.52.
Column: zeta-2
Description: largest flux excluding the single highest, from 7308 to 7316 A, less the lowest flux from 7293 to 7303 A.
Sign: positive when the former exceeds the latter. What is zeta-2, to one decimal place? 4.0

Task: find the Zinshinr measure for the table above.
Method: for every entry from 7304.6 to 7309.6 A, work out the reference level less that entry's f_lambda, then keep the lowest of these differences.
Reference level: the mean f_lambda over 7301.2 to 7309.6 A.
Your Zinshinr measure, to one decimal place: -2.7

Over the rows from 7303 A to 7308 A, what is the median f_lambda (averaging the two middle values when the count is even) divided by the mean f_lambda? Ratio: 1.00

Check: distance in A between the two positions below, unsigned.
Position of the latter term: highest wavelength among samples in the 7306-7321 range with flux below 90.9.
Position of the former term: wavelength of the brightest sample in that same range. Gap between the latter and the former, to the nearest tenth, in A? 11.8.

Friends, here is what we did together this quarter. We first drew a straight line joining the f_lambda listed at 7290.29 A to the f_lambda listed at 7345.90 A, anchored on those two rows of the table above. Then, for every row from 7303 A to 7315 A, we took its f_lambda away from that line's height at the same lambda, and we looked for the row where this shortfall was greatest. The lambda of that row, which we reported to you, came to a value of 7310.47 A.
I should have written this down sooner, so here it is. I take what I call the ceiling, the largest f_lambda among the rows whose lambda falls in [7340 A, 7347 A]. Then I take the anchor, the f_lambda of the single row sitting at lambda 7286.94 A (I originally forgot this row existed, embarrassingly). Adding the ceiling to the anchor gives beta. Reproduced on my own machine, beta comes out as 186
